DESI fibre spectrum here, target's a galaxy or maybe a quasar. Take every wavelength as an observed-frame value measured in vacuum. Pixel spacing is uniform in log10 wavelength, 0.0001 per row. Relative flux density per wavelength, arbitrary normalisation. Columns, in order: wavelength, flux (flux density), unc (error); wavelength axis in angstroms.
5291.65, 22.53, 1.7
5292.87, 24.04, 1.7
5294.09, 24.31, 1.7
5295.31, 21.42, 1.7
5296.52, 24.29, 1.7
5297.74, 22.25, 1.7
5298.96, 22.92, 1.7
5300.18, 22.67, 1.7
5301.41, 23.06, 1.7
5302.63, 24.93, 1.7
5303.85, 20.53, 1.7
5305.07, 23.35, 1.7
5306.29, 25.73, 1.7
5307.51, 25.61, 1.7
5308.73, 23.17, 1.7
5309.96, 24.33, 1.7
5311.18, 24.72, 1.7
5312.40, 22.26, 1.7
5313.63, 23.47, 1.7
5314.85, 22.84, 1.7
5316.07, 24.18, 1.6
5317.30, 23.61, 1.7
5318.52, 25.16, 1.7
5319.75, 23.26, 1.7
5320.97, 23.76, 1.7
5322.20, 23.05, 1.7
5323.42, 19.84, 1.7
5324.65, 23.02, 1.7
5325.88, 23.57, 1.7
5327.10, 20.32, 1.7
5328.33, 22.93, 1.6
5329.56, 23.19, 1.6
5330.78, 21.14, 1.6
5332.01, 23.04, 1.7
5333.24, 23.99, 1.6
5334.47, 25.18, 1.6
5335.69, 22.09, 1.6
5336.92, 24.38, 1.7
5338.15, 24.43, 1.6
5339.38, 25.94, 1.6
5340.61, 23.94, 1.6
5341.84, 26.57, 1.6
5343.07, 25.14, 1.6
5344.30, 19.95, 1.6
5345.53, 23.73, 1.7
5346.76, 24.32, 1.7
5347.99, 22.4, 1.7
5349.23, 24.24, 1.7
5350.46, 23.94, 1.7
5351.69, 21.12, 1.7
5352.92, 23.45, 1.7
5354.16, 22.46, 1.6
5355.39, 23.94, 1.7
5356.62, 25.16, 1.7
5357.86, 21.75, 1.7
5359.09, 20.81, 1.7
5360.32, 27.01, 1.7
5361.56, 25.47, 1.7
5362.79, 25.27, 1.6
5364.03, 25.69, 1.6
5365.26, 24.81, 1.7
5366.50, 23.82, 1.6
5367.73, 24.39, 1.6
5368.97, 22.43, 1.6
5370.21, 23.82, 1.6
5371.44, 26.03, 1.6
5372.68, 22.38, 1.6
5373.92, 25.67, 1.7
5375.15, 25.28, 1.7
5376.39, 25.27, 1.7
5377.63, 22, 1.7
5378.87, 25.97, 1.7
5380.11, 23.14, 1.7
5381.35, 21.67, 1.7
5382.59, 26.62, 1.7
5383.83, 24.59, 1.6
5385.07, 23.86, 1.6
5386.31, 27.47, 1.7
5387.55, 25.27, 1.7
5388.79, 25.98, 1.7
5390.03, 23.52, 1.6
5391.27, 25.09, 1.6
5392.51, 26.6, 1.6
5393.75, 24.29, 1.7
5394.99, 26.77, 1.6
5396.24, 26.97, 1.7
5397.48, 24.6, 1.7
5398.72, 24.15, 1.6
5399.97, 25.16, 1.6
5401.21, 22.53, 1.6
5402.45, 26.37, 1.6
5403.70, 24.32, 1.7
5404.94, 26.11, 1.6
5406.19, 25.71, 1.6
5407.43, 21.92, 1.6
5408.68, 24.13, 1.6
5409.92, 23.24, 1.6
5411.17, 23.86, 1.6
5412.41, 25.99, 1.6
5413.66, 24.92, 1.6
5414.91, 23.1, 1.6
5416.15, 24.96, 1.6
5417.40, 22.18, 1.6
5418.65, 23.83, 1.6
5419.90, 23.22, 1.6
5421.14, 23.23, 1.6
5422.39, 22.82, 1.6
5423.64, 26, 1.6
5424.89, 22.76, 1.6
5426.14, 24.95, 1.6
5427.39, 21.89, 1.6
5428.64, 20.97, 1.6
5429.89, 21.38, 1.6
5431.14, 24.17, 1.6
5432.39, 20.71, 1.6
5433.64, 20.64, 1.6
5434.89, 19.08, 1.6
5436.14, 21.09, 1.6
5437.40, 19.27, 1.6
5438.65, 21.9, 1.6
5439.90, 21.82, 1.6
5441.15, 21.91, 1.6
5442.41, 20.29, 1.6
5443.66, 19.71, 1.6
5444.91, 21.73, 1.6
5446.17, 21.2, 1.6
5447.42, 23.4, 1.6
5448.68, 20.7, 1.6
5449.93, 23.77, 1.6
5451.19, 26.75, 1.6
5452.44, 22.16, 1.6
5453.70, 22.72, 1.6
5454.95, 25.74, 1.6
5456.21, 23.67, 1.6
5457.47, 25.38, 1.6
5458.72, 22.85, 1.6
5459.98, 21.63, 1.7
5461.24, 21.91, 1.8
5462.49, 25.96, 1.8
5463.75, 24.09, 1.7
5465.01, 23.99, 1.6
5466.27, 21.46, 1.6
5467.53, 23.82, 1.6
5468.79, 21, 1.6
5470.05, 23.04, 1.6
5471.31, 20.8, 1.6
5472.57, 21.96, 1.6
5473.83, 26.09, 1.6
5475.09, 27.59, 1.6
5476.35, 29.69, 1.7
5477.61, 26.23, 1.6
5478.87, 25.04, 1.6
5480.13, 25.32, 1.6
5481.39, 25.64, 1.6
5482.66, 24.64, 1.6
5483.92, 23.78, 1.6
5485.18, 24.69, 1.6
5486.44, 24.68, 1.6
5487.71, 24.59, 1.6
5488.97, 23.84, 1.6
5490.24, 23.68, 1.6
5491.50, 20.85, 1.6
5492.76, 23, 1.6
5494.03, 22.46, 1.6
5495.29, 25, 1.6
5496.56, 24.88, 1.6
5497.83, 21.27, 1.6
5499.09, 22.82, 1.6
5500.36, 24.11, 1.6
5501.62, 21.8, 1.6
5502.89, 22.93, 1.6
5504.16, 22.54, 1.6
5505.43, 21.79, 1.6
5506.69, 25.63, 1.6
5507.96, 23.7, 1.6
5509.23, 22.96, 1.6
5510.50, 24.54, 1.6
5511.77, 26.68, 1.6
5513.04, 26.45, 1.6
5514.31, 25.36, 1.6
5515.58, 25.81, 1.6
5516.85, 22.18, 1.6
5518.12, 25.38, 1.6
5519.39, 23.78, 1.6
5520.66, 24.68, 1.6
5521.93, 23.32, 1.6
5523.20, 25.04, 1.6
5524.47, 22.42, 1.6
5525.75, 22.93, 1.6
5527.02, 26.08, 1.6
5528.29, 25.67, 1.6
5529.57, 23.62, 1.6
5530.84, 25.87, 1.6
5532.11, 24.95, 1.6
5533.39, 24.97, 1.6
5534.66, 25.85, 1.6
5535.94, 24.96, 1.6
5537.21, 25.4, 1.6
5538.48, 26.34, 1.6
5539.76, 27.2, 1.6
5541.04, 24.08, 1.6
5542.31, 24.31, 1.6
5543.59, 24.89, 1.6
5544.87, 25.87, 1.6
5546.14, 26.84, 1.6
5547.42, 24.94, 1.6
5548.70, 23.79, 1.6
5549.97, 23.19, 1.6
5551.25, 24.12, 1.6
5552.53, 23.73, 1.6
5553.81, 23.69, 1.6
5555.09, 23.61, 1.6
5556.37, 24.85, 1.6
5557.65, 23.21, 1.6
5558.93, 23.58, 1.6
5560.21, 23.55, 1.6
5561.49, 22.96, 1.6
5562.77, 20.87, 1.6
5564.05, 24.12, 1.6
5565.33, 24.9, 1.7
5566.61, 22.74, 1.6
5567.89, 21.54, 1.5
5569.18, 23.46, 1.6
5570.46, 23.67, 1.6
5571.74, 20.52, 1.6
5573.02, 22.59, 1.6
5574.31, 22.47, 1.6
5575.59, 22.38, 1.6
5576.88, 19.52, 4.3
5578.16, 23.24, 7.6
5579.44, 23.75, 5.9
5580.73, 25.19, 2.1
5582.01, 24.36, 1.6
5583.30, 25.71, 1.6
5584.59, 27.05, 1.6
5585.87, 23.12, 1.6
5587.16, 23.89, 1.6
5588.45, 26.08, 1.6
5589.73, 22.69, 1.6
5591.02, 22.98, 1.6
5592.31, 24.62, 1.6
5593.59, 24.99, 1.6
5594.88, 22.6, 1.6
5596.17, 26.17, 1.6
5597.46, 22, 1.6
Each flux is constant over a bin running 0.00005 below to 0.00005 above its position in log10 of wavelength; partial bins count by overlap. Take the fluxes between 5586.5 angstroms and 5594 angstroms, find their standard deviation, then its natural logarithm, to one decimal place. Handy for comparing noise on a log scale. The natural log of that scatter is 0.2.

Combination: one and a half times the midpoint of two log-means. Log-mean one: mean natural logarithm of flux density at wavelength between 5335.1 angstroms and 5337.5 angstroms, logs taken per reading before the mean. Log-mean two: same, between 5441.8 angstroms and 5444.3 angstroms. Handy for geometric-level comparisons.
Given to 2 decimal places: 4.61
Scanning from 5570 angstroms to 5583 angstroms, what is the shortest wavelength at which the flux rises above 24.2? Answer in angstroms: 5580.73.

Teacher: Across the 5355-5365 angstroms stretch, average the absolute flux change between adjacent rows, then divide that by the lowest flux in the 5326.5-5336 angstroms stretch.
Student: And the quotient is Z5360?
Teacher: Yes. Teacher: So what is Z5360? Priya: 0.10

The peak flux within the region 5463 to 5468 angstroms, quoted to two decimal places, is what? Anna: 24.09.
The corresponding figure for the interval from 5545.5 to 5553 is 26.84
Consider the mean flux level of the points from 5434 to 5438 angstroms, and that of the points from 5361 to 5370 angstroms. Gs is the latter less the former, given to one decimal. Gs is 4.7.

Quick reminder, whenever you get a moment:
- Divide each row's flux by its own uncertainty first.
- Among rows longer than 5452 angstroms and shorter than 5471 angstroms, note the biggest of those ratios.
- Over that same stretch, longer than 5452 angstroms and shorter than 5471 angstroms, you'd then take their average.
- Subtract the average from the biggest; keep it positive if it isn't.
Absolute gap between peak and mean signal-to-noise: 1.9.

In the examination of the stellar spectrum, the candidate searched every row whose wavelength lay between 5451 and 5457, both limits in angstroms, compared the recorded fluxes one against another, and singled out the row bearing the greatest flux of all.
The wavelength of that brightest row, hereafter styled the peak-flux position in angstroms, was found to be 5451.19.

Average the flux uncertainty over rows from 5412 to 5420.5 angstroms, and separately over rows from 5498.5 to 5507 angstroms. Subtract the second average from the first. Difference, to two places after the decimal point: 0.00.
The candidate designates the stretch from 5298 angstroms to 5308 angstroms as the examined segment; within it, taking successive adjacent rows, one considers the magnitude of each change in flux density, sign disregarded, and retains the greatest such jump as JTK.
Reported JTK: 4.4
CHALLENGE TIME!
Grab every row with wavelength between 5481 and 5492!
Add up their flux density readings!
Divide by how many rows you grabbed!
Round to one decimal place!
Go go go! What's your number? 24.0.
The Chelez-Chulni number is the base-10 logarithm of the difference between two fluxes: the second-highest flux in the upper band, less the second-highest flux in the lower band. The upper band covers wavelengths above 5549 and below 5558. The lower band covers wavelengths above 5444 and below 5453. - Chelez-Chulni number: -0.5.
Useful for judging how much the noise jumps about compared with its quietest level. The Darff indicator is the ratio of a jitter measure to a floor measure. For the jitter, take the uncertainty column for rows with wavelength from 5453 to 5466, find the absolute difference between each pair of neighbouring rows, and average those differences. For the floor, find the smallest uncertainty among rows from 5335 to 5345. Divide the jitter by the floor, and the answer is 0.028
